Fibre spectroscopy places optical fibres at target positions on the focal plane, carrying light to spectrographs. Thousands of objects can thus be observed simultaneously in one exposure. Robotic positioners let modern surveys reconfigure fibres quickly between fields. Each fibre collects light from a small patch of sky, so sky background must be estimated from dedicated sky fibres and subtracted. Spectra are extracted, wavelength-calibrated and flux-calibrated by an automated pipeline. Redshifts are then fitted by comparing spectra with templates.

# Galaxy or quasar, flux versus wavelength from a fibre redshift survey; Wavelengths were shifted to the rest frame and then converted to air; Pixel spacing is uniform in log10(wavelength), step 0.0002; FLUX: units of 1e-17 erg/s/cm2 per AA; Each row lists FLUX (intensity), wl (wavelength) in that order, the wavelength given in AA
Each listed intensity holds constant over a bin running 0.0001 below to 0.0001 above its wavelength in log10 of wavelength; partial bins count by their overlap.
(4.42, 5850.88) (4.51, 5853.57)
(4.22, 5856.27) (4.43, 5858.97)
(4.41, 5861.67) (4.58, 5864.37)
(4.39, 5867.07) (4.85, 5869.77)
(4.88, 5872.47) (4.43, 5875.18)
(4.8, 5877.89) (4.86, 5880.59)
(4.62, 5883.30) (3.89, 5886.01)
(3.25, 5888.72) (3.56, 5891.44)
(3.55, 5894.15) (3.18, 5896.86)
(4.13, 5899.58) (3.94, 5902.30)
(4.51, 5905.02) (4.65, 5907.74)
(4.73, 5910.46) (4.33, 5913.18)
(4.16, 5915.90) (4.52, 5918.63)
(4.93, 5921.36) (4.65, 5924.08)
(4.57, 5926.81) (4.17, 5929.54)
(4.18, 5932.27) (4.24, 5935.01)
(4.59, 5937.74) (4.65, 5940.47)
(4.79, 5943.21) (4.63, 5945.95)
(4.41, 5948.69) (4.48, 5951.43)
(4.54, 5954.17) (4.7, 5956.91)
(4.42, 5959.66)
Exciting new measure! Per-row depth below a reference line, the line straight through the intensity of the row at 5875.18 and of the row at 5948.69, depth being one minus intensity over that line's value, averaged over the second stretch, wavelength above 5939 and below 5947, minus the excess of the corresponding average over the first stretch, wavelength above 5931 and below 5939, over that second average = -0.144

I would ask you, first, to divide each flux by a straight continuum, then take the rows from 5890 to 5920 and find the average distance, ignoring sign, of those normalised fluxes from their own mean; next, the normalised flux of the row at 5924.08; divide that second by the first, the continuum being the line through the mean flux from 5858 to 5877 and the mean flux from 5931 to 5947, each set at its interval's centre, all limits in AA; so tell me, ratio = 11.4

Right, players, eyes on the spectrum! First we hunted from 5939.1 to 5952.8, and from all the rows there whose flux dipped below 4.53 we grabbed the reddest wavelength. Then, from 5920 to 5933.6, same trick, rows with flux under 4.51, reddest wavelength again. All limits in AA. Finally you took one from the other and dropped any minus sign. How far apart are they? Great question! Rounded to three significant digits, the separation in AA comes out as 19.2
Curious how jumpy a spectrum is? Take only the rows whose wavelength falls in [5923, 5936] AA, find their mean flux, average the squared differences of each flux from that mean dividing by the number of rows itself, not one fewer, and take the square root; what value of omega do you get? 0.21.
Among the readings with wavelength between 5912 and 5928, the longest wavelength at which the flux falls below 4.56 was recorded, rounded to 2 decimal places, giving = 5918.63 AA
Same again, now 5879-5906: 5905.02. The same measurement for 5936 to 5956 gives 5954.17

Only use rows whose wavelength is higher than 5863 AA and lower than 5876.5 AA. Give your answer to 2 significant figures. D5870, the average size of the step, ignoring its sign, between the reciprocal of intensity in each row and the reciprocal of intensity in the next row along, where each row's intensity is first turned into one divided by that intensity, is 0.013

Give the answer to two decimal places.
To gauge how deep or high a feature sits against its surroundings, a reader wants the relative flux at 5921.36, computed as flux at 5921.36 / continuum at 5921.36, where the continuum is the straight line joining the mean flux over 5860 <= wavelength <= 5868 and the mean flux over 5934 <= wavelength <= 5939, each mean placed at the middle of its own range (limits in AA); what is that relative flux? 1.11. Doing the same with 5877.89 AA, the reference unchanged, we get 1.08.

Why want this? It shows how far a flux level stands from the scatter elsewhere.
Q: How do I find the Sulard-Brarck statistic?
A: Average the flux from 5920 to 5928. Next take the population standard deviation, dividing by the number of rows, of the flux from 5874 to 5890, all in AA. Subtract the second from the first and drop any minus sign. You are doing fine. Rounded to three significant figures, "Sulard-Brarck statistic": 4.15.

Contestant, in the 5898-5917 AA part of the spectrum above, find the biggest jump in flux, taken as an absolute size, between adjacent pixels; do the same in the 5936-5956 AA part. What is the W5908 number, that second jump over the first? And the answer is 0.39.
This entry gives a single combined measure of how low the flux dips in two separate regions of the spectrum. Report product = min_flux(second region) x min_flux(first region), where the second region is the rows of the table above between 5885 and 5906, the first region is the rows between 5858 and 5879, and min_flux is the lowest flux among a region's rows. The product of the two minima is 14.0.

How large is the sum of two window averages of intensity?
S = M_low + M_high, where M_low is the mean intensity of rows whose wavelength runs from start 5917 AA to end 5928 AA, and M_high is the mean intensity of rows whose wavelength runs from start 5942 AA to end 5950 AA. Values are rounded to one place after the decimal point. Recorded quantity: 9.3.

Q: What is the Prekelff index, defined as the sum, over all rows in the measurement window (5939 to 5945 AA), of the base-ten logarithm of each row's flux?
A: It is 1.3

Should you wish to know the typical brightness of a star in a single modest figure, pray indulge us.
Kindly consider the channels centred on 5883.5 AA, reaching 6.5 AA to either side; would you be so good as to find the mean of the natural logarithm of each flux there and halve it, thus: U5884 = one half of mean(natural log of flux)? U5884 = 0.72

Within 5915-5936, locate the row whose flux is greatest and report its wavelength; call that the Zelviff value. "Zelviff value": 5921.36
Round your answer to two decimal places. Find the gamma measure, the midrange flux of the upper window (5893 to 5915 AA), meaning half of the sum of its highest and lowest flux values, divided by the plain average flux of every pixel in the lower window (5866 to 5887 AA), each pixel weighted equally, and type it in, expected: 0.86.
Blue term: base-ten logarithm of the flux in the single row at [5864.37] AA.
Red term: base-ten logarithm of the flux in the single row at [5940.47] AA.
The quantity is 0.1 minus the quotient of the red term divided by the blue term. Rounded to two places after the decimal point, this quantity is -0.91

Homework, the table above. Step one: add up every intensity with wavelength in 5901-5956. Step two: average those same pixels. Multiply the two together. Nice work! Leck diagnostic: 402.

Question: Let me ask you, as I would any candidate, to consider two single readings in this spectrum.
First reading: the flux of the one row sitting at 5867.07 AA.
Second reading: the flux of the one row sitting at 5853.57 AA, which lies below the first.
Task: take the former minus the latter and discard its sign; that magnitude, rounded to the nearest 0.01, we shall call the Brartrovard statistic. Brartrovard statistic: 0.12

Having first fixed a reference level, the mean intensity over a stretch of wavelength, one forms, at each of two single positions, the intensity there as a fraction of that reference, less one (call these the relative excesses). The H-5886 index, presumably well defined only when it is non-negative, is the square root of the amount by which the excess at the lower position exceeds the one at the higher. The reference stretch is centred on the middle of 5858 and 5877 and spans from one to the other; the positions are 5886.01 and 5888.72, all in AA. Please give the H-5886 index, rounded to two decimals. 0.37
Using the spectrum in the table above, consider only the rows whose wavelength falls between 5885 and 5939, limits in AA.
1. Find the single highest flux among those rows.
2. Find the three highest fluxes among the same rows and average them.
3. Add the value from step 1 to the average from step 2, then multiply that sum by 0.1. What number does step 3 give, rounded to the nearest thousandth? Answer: 0.970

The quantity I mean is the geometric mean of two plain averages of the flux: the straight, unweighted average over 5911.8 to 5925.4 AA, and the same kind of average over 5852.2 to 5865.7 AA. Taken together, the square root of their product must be 4.47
